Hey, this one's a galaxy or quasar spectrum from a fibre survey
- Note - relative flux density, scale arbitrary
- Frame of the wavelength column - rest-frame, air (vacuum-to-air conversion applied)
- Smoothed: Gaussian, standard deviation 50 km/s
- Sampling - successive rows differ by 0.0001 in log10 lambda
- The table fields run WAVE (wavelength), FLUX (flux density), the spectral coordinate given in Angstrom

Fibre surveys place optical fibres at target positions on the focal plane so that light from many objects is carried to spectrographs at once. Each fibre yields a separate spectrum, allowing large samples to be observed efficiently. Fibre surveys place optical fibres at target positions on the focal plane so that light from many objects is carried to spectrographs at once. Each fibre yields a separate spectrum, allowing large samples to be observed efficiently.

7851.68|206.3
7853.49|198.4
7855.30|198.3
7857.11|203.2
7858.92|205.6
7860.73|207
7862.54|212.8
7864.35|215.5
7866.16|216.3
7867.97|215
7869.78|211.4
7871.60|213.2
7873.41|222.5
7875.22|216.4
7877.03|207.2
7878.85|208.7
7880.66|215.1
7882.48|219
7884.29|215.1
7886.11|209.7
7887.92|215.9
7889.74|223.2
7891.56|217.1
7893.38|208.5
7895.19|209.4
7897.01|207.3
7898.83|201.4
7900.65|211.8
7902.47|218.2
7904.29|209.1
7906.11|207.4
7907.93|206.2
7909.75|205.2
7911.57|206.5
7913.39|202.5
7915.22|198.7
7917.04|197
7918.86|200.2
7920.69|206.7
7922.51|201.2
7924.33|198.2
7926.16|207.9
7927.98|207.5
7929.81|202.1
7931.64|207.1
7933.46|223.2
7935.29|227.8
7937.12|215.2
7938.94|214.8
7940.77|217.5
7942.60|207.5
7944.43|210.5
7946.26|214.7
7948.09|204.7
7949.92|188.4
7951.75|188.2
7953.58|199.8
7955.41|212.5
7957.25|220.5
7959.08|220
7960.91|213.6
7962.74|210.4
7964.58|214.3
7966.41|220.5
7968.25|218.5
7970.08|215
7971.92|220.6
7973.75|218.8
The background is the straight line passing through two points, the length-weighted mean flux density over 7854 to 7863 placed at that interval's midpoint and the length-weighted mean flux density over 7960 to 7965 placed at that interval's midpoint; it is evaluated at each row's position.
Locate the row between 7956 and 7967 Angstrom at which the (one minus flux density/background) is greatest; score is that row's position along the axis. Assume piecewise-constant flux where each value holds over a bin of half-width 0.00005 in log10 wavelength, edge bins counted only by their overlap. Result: 7962.74 Angstrom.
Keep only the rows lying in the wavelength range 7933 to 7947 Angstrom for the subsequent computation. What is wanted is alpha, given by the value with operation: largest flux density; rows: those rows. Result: 227.8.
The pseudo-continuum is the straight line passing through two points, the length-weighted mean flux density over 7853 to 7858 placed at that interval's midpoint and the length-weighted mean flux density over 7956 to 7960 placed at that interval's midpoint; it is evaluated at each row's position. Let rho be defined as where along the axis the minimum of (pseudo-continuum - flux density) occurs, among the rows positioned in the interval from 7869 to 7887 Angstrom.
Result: 7873.41 Angstrom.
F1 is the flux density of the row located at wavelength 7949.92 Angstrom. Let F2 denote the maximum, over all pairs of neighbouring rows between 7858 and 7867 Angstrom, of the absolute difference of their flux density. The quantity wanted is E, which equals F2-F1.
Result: -183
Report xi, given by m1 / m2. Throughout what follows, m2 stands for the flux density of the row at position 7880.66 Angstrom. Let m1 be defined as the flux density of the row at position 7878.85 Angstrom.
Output 0.97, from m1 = 208.7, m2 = 215.1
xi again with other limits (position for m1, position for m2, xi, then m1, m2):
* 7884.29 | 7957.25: 0.98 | 215.1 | 220.5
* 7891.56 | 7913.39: 1.07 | 217.1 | 202.5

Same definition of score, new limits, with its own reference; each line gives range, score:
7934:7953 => 7951.75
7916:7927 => 7917.04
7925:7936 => 7929.81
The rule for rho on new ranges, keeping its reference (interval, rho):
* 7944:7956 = 7946.26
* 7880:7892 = 7889.74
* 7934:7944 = 7935.29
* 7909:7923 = 7911.57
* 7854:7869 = 7866.16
